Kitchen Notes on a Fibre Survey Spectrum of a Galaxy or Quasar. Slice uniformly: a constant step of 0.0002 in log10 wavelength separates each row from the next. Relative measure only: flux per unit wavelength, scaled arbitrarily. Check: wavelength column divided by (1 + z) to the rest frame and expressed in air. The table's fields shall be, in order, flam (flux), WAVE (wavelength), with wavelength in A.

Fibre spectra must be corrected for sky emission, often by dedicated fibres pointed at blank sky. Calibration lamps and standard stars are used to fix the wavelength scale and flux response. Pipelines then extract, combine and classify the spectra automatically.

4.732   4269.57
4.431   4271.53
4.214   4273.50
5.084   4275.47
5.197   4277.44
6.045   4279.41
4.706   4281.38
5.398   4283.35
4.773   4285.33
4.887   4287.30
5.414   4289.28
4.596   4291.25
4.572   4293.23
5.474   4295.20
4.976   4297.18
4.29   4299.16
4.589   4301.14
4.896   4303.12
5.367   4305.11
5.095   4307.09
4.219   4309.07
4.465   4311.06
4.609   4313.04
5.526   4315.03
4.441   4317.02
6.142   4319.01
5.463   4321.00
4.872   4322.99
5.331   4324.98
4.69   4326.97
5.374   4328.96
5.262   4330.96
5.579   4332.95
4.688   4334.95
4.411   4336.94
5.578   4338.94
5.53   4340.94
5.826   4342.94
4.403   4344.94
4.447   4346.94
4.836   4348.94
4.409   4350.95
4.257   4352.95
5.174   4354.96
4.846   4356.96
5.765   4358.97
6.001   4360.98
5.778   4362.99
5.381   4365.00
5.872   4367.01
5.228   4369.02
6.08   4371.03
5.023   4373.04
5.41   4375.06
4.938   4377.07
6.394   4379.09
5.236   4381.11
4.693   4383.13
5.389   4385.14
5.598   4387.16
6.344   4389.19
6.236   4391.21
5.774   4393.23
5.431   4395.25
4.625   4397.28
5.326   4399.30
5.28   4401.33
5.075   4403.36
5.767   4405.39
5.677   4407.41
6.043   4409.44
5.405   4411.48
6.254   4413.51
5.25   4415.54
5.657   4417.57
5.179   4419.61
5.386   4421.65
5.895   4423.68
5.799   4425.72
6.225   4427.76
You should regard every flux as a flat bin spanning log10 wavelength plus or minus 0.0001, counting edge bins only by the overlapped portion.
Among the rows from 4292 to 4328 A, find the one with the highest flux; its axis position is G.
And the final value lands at 4319.01 A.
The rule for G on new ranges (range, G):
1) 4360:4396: 4379.09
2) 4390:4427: 4413.51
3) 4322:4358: 4342.94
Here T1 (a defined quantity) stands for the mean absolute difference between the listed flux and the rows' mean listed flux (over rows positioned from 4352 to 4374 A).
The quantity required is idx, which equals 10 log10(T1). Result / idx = -3.44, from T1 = 0.45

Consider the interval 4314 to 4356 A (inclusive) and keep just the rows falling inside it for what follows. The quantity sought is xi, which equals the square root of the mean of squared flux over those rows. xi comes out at 5.09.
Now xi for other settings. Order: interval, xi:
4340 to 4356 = 4.89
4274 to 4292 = 5.14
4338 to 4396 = 5.41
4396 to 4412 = 5.42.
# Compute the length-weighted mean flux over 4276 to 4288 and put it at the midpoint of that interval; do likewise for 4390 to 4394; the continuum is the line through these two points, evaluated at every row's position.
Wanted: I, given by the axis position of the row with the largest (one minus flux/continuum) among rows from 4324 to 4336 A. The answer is 4334.95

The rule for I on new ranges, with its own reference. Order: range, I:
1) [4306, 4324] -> 4309.07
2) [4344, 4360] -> 4352.95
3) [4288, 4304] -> 4299.16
